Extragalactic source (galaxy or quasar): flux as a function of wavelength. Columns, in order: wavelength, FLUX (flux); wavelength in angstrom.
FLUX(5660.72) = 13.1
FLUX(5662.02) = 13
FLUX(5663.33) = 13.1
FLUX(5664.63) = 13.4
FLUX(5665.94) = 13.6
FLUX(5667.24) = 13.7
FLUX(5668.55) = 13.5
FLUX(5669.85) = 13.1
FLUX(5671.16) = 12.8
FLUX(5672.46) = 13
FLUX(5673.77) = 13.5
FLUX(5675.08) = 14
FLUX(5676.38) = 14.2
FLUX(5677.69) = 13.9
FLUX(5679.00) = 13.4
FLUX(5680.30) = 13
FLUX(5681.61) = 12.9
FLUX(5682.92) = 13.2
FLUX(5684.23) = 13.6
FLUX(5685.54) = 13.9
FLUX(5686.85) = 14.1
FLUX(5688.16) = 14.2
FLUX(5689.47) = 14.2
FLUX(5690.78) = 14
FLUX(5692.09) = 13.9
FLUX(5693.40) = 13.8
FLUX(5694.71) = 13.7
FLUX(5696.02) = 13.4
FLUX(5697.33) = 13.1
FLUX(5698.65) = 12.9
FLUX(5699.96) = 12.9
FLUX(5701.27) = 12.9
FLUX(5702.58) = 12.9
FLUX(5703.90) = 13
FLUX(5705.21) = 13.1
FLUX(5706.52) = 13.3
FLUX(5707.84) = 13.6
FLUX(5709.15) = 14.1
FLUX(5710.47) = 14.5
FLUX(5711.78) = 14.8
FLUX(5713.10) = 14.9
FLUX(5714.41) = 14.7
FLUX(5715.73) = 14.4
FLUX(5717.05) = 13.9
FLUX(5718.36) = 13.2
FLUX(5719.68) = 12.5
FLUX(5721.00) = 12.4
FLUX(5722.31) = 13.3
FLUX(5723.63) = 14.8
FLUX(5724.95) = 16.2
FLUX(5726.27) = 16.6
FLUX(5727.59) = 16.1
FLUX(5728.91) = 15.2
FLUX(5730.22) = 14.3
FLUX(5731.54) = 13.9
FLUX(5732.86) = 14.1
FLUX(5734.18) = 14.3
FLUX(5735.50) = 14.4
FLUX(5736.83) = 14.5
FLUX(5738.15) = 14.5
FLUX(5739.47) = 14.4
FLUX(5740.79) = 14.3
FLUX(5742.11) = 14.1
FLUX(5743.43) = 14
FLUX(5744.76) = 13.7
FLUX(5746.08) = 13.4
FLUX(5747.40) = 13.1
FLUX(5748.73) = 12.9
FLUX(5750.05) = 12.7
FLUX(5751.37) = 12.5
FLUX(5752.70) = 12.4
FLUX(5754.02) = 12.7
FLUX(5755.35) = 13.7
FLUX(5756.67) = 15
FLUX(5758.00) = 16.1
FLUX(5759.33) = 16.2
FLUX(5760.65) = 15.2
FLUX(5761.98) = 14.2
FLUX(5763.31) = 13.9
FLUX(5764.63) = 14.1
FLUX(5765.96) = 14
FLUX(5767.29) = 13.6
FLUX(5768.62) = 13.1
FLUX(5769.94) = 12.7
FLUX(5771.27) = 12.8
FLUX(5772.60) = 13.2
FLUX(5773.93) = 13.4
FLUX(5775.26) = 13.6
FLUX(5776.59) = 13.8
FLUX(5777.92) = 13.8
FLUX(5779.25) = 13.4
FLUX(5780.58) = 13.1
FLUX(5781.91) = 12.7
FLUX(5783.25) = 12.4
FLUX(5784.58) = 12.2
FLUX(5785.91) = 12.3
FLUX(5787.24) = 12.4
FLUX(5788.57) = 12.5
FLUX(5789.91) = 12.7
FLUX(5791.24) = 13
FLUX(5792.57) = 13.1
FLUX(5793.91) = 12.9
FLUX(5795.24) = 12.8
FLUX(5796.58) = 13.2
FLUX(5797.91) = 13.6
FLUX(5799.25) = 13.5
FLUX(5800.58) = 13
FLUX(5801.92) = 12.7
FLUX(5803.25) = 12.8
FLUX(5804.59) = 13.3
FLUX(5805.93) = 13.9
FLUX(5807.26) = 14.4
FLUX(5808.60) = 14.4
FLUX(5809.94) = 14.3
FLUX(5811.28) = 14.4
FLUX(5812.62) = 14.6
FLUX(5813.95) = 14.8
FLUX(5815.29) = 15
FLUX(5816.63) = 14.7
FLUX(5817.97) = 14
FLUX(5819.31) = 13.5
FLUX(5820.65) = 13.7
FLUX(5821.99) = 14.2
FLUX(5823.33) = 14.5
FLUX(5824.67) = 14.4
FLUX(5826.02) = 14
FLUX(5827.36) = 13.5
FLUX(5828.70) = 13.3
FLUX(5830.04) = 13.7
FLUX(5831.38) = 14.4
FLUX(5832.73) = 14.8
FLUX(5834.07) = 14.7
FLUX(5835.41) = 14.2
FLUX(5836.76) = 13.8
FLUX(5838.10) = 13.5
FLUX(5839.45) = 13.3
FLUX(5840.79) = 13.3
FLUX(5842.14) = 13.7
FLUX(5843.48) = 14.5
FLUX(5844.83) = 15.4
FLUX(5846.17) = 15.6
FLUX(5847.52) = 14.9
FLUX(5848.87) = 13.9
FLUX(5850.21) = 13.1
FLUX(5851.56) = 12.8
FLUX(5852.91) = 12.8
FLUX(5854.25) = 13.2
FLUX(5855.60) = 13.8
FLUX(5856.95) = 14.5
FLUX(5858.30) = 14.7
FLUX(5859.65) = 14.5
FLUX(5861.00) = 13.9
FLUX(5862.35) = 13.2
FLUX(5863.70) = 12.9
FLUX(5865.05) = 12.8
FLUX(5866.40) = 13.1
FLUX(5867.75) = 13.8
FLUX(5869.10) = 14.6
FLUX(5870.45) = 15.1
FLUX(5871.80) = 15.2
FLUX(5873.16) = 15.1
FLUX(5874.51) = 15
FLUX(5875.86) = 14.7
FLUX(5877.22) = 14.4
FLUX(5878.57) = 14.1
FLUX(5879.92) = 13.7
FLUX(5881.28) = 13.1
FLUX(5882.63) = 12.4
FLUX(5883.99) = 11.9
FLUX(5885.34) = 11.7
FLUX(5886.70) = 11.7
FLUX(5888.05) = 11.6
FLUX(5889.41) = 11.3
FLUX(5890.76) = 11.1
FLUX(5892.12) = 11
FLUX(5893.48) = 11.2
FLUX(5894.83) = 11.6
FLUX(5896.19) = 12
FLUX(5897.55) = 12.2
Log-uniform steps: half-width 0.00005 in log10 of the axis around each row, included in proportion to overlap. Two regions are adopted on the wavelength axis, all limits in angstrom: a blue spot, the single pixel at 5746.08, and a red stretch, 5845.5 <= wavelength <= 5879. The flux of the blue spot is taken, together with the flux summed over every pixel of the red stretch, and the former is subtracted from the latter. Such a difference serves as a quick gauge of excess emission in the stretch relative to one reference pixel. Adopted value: 338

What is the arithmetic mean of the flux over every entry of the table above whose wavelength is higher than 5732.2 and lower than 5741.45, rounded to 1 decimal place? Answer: 14.4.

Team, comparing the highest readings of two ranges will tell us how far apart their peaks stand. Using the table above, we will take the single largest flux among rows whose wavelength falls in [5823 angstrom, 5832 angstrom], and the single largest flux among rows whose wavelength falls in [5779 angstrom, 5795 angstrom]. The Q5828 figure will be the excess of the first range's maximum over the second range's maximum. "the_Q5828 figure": 1.1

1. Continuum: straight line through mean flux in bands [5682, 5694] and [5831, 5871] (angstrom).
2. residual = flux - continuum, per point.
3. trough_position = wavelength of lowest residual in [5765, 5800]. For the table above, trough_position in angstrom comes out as 5784.58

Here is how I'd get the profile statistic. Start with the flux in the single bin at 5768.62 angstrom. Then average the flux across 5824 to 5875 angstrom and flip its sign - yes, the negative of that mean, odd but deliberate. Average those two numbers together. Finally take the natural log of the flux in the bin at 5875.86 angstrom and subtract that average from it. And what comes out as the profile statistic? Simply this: 3.15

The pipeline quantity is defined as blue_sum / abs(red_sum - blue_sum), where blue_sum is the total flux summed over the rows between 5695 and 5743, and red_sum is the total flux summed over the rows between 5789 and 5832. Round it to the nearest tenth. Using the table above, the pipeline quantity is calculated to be 7.8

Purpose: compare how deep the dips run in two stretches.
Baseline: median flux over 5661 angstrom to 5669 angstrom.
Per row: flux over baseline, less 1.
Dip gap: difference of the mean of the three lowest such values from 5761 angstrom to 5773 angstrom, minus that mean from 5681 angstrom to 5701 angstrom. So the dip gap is 0.00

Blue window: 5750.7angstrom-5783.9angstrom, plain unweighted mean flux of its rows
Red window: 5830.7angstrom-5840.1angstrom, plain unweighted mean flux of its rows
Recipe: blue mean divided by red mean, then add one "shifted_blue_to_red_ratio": 1.97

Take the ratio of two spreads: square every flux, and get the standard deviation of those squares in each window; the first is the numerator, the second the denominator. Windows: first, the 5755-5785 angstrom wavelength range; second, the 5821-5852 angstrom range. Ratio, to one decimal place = 1.4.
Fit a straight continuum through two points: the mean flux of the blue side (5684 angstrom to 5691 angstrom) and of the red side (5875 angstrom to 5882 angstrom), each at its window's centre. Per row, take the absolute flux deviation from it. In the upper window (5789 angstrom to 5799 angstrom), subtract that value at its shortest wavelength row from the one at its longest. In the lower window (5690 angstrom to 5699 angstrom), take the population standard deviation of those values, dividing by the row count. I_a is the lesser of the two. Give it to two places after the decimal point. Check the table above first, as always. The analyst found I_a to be -0.90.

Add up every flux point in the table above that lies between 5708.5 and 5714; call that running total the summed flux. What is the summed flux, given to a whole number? 58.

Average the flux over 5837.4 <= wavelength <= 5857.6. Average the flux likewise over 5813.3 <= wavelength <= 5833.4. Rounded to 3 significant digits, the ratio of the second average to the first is 1.02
